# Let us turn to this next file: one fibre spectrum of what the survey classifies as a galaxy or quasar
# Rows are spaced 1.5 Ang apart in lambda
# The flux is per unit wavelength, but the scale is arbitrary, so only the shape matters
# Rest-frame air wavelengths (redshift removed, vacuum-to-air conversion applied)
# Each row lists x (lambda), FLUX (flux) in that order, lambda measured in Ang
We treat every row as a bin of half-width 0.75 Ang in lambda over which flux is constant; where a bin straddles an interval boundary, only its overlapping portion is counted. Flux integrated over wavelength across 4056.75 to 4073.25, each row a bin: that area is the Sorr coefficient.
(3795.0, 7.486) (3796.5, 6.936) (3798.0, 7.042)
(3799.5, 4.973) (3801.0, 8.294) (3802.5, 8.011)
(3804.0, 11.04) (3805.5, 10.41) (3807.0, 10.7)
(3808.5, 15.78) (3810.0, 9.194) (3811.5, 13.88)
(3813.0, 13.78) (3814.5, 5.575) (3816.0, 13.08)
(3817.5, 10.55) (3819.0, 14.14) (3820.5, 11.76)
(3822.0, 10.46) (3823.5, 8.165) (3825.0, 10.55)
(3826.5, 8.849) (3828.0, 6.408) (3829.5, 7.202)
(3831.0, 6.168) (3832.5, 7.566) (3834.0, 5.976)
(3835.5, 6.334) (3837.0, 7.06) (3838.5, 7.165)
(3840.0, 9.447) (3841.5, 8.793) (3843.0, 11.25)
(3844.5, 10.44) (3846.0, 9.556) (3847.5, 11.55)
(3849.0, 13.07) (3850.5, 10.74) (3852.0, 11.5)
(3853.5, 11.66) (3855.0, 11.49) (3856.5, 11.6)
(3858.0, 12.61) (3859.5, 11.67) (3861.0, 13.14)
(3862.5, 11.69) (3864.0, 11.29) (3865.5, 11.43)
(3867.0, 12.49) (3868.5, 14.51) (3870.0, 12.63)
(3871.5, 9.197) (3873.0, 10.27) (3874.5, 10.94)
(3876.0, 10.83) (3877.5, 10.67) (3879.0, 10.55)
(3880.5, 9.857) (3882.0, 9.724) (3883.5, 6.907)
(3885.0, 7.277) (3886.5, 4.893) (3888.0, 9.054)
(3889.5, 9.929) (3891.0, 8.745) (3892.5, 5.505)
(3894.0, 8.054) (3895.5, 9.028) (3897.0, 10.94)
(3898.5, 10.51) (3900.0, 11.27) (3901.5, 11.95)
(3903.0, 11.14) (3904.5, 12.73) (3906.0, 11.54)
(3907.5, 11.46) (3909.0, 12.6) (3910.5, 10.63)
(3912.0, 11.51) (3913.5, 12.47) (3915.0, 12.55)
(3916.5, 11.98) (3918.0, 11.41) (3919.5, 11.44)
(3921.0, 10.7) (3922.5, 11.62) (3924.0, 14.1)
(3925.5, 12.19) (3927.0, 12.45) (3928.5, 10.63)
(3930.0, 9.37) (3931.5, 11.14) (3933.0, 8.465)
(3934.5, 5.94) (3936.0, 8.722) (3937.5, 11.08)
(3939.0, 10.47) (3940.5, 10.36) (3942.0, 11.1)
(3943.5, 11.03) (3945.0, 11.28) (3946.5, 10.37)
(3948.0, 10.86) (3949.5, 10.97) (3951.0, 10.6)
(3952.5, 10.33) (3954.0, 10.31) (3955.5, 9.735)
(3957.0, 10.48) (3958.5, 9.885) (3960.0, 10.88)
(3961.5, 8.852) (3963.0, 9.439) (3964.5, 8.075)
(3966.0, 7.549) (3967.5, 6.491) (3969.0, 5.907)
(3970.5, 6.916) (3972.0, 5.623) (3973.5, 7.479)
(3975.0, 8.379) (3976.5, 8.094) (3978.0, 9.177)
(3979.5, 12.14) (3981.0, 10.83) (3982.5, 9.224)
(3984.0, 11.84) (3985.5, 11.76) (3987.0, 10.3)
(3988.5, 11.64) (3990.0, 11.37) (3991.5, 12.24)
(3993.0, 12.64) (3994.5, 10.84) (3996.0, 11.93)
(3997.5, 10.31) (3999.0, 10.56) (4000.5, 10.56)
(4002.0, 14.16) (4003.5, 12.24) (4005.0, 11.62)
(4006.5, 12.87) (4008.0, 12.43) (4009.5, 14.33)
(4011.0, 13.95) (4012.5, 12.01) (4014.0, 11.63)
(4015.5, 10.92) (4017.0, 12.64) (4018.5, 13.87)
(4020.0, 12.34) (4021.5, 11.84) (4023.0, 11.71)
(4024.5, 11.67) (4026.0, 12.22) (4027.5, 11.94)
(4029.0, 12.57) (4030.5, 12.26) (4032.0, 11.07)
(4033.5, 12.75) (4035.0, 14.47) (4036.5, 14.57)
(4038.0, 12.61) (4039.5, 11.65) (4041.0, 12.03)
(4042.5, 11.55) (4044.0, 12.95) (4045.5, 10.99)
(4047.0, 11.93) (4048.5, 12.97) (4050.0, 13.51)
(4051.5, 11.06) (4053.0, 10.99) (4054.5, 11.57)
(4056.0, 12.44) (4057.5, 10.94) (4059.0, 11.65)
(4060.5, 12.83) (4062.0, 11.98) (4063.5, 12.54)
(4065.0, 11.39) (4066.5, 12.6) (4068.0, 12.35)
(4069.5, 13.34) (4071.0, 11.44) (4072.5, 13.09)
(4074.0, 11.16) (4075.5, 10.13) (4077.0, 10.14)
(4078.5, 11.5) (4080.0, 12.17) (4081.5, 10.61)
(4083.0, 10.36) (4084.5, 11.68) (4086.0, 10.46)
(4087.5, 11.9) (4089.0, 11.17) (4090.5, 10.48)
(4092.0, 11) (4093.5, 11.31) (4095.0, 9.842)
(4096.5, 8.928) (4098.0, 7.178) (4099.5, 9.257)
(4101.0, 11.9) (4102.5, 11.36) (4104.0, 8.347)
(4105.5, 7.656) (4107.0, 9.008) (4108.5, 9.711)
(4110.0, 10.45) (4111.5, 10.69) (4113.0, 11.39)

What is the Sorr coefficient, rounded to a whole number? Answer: 201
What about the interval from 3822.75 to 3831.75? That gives 71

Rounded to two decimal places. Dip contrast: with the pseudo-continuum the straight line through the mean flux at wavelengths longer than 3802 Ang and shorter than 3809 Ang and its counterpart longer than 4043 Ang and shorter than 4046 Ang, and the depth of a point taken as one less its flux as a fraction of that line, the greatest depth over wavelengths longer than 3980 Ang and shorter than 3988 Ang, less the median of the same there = 0.14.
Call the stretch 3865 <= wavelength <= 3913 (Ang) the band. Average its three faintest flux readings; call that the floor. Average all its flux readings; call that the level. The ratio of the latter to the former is 1.8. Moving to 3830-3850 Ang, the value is 1.4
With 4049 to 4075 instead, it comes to 1.1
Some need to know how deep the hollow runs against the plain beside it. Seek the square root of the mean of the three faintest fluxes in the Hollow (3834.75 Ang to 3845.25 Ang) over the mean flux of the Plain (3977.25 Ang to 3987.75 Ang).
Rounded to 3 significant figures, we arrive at 0.798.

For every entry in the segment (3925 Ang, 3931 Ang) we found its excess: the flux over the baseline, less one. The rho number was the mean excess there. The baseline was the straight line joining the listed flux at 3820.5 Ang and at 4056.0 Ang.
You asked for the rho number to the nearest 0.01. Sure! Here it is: -0.08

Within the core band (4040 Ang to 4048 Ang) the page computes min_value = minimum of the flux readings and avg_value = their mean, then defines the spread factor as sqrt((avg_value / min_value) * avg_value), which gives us 3.59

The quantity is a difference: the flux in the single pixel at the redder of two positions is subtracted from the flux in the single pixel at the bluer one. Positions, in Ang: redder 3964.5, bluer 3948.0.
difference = 2.8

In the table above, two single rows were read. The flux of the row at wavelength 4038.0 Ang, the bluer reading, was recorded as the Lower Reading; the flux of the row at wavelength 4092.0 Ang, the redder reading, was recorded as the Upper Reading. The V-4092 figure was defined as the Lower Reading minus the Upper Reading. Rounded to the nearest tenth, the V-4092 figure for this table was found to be 1.6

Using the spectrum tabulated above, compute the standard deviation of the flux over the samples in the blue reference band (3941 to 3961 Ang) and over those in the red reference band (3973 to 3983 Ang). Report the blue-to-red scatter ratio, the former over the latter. 0.3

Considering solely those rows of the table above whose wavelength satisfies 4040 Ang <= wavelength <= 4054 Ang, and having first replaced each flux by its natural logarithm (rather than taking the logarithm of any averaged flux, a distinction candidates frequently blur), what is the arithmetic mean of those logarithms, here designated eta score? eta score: 2.48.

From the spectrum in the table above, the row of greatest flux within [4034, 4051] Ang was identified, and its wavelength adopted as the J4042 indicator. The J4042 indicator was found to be 4036.5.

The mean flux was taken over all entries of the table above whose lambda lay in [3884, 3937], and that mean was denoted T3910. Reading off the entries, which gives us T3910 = 10.4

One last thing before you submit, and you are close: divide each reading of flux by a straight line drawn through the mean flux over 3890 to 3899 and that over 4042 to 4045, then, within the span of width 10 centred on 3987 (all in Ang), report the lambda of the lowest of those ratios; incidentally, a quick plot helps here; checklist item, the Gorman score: 3982.5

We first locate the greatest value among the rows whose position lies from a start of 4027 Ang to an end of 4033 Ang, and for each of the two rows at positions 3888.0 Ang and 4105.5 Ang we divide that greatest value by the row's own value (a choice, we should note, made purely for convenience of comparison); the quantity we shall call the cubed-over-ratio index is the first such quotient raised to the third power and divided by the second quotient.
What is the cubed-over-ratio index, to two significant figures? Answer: 1.6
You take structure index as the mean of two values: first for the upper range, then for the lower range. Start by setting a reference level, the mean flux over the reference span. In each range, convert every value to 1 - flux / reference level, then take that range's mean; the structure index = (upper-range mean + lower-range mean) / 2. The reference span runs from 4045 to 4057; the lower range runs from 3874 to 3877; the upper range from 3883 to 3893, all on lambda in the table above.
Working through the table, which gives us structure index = 0.23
